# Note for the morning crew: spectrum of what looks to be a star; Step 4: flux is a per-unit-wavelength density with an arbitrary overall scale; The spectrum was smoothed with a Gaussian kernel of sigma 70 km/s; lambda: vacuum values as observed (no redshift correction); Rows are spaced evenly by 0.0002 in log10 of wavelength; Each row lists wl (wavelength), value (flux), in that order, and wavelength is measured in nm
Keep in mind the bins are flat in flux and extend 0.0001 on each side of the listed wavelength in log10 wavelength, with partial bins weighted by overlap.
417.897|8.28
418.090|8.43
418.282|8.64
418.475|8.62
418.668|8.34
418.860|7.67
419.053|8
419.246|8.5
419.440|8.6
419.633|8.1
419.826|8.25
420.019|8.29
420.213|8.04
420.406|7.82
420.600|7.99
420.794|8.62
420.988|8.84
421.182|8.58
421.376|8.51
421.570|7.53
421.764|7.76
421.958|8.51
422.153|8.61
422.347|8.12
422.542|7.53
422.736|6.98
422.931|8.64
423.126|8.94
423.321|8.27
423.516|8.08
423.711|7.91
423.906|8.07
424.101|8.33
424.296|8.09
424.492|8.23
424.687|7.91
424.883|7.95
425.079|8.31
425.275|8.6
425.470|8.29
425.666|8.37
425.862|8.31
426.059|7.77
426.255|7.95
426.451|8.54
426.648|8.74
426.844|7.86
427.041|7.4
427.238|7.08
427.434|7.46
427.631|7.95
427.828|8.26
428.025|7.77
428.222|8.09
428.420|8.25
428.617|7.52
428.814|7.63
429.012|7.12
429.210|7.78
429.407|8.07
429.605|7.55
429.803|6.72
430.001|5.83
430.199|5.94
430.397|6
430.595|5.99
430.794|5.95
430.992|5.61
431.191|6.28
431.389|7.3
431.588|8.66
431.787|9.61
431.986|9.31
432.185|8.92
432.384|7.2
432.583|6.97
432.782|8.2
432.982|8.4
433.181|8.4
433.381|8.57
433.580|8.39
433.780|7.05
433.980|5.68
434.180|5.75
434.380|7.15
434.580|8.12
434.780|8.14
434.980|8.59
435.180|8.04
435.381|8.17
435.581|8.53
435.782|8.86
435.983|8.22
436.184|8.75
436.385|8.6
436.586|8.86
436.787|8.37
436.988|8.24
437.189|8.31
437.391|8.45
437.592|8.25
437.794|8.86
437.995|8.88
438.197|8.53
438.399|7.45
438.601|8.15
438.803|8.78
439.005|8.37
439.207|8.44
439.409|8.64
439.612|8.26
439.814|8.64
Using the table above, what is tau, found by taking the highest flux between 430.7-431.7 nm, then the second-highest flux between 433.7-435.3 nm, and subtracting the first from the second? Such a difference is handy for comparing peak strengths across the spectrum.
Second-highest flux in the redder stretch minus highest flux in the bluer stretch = -0.5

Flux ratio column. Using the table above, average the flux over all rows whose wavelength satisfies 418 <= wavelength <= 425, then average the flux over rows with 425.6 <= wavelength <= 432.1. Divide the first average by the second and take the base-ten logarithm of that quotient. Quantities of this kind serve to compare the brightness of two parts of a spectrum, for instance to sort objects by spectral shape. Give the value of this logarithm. 0.04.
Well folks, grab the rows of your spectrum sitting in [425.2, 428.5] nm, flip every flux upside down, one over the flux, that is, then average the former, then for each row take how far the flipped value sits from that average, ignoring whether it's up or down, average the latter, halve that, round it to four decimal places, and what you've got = 0.0029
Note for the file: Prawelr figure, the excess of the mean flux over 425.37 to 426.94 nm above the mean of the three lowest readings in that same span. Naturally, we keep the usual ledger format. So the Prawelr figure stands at 0.37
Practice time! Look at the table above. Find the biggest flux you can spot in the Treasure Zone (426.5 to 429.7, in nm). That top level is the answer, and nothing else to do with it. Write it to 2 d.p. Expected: 8.74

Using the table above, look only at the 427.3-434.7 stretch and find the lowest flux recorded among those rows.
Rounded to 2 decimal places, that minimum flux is 5.61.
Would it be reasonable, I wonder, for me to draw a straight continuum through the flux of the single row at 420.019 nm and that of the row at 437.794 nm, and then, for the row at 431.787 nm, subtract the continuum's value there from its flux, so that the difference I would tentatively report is 0.94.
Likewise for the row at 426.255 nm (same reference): -0.54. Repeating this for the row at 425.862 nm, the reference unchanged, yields -0.17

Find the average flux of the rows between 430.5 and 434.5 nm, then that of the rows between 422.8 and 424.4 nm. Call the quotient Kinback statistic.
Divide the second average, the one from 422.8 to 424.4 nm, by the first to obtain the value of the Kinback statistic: 1.11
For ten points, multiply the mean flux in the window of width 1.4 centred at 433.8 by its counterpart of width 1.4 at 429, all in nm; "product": 56.1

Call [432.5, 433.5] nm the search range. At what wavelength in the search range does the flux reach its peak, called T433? 433.381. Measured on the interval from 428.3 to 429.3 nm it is 428.420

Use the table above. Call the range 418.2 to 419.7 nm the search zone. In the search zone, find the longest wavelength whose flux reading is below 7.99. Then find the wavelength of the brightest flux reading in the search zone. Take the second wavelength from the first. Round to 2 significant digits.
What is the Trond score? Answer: 0.58 nm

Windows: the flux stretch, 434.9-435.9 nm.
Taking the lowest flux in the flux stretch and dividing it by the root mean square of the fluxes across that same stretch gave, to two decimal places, 0.95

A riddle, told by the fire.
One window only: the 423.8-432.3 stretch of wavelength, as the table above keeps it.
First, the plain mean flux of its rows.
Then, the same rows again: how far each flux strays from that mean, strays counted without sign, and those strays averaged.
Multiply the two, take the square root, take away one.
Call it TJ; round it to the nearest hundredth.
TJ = 1.39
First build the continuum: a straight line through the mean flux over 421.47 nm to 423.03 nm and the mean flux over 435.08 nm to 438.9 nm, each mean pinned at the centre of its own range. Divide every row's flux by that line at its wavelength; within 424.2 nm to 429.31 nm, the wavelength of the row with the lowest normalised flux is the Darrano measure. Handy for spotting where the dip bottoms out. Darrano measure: 429.012 nm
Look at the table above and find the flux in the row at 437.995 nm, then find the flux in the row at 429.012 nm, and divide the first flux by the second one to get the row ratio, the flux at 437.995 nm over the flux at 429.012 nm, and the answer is 1.25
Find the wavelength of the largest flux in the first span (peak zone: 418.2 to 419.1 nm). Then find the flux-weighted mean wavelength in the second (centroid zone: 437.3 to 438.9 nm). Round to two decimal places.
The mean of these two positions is 428.19 nm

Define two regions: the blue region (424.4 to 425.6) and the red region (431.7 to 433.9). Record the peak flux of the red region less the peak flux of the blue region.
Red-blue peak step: 1.0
